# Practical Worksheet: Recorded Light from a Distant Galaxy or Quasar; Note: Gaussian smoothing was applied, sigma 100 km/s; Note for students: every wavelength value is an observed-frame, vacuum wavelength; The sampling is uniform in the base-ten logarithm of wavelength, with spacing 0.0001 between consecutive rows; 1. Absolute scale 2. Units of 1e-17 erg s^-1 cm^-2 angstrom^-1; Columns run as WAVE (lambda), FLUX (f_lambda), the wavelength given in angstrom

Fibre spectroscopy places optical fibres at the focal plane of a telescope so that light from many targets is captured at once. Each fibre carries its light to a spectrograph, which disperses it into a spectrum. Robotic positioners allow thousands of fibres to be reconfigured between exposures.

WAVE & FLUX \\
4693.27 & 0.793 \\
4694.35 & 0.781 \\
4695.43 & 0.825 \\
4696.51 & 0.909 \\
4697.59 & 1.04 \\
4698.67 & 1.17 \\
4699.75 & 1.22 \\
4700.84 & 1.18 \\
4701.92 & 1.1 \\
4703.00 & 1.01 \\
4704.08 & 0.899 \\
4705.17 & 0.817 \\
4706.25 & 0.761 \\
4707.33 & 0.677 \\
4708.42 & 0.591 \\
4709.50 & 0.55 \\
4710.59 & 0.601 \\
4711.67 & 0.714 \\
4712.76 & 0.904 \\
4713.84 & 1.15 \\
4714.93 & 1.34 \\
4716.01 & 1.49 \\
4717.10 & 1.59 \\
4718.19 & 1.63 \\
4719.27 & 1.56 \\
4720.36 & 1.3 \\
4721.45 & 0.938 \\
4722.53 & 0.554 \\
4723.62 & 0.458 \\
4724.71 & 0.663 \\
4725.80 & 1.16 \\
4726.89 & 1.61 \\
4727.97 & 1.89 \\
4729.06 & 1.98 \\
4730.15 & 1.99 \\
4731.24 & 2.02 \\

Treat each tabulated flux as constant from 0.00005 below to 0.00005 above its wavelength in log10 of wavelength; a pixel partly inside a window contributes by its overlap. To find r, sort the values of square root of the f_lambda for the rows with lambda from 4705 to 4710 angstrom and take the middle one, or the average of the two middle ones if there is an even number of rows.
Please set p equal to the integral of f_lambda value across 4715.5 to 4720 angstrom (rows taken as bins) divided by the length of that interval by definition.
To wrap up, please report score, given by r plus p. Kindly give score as 2.4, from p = 1.6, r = 0.8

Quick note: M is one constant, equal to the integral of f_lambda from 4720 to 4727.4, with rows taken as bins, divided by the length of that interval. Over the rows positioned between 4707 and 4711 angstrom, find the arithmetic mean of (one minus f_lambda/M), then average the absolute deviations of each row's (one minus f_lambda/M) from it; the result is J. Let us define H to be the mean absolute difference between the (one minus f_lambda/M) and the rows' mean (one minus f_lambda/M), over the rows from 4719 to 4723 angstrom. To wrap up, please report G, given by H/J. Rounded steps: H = 0.36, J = 0.038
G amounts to 9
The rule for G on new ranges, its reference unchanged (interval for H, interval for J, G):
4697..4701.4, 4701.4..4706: 1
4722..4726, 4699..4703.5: 3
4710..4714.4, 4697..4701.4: 3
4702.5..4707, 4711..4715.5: 0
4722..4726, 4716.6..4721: 2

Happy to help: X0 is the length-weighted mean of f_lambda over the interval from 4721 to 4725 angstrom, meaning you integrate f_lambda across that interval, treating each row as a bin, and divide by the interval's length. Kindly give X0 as 0.6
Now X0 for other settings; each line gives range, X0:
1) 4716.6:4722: 1.4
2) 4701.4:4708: 0.9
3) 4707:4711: 0.6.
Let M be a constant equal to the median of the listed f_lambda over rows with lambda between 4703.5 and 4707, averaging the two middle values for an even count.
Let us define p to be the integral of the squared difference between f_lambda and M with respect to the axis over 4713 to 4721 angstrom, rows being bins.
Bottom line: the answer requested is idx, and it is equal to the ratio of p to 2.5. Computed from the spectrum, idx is 1.25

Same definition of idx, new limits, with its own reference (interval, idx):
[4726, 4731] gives 2.16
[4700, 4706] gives 0.13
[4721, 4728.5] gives 0.92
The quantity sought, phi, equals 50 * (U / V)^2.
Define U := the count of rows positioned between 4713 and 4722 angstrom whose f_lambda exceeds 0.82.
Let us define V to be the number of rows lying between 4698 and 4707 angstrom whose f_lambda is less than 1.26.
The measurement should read 50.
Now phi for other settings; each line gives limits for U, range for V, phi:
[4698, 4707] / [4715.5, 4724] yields 200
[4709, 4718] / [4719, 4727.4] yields 50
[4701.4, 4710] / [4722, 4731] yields 28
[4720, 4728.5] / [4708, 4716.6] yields 35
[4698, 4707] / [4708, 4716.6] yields 50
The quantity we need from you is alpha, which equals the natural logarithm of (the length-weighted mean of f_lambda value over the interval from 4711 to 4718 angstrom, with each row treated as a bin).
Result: 0.19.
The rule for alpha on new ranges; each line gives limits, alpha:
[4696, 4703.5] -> 0.09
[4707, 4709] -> -0.47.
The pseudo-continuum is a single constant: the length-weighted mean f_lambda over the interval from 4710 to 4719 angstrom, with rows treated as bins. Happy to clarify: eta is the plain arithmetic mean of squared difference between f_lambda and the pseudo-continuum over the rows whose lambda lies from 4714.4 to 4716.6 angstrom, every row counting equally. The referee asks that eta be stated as 0.058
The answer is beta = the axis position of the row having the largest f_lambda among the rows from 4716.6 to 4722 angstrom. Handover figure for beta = 4718.19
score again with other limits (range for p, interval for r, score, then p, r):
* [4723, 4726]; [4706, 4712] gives 1.5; 0.7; 0.8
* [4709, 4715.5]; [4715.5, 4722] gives 2.1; 0.9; 1.2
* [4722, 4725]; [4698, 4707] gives 1.6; 0.5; 1.0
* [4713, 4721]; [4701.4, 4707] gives 2.4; 1.4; 0.9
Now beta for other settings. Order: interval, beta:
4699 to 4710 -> 4699.75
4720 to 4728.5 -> 4727.97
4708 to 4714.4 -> 4713.84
